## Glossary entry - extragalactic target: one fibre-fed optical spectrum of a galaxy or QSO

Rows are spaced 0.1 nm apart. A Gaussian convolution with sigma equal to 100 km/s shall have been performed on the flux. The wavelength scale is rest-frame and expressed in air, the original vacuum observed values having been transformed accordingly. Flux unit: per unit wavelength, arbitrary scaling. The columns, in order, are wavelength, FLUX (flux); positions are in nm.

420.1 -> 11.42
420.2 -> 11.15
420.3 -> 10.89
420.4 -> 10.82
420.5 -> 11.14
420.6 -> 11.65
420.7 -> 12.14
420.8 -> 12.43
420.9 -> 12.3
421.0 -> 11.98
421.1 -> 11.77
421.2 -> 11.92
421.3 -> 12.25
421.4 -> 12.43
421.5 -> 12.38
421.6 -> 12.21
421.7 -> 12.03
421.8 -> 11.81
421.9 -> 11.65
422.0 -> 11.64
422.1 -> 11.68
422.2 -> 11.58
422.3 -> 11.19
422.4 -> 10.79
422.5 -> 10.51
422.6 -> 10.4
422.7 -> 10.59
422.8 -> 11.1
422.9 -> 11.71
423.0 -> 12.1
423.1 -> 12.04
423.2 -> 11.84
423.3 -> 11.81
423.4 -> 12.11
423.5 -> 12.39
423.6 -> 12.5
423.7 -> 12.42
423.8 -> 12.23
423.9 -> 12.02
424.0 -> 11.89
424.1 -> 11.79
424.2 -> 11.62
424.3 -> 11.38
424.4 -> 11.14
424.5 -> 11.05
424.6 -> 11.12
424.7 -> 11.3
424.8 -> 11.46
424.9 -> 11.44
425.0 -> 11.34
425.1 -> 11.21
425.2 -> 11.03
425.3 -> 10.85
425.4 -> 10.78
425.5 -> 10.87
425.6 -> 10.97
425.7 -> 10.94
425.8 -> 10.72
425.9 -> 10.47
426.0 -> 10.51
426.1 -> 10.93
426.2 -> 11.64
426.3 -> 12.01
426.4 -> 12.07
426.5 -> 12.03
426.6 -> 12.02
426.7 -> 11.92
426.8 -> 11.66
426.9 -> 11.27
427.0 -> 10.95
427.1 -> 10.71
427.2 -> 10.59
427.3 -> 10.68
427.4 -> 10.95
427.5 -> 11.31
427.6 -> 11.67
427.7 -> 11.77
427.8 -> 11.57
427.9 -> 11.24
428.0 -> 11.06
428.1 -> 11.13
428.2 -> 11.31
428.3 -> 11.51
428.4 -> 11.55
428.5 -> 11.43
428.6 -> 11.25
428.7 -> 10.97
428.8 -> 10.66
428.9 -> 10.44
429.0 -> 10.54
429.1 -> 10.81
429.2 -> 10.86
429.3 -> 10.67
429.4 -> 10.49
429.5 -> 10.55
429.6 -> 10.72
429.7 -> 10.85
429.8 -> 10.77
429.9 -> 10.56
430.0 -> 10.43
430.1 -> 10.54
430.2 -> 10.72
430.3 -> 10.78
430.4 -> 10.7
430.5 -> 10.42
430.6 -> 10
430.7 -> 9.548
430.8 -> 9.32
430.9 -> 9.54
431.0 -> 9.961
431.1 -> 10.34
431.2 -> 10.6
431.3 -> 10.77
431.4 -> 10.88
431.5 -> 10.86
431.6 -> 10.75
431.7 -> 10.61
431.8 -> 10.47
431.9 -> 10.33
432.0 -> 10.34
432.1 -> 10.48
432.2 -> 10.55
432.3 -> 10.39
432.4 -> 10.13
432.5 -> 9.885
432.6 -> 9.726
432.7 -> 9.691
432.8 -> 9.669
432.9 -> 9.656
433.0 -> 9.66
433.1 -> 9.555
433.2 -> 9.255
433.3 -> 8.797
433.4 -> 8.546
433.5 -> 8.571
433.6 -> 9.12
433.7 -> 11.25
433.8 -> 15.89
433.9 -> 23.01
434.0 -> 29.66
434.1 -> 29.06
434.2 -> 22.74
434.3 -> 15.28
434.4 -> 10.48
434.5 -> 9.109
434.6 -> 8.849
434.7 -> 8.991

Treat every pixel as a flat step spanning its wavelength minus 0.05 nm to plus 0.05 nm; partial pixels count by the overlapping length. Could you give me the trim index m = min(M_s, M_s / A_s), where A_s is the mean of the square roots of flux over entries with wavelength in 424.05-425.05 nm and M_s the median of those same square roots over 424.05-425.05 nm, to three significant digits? 1.00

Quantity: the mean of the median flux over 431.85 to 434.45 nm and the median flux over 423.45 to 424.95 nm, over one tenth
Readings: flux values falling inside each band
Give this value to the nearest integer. 109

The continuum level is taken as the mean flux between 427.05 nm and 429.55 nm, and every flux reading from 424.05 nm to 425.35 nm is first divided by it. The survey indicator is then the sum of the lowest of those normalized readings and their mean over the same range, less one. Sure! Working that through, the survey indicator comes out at 1.01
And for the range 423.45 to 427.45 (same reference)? 0.98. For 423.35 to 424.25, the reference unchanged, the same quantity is 1.15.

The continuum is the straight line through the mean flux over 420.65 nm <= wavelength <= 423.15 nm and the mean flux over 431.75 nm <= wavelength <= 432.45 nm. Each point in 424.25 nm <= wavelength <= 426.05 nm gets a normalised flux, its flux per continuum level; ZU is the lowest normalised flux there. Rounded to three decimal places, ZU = 0.936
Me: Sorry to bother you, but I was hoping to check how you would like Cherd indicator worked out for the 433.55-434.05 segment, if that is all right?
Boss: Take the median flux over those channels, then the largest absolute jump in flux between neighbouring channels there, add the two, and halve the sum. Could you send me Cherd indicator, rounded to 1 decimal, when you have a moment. 11.5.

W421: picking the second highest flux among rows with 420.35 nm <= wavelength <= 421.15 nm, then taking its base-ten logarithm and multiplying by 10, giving 10.9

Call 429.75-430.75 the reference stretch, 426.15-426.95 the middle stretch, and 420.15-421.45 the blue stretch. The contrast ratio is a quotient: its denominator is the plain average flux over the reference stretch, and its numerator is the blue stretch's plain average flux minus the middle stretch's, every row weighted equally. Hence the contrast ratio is -0.007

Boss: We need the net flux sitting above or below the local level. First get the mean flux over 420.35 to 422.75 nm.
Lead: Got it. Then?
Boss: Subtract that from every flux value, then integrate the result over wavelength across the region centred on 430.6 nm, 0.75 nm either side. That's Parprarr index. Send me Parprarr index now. -2.0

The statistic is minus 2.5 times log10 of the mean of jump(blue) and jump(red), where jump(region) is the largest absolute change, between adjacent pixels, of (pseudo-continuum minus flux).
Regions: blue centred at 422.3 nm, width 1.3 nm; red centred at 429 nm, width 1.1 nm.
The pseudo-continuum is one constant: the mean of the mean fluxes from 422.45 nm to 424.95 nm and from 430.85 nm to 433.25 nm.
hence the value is 0.84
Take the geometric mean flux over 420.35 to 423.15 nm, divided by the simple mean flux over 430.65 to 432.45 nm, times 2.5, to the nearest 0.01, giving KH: 2.82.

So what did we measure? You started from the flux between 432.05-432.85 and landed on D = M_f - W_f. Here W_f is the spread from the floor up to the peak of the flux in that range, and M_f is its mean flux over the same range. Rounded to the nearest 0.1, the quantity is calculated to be 9.2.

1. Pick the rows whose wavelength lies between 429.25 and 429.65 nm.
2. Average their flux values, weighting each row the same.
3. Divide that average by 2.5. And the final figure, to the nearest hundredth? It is 4.24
